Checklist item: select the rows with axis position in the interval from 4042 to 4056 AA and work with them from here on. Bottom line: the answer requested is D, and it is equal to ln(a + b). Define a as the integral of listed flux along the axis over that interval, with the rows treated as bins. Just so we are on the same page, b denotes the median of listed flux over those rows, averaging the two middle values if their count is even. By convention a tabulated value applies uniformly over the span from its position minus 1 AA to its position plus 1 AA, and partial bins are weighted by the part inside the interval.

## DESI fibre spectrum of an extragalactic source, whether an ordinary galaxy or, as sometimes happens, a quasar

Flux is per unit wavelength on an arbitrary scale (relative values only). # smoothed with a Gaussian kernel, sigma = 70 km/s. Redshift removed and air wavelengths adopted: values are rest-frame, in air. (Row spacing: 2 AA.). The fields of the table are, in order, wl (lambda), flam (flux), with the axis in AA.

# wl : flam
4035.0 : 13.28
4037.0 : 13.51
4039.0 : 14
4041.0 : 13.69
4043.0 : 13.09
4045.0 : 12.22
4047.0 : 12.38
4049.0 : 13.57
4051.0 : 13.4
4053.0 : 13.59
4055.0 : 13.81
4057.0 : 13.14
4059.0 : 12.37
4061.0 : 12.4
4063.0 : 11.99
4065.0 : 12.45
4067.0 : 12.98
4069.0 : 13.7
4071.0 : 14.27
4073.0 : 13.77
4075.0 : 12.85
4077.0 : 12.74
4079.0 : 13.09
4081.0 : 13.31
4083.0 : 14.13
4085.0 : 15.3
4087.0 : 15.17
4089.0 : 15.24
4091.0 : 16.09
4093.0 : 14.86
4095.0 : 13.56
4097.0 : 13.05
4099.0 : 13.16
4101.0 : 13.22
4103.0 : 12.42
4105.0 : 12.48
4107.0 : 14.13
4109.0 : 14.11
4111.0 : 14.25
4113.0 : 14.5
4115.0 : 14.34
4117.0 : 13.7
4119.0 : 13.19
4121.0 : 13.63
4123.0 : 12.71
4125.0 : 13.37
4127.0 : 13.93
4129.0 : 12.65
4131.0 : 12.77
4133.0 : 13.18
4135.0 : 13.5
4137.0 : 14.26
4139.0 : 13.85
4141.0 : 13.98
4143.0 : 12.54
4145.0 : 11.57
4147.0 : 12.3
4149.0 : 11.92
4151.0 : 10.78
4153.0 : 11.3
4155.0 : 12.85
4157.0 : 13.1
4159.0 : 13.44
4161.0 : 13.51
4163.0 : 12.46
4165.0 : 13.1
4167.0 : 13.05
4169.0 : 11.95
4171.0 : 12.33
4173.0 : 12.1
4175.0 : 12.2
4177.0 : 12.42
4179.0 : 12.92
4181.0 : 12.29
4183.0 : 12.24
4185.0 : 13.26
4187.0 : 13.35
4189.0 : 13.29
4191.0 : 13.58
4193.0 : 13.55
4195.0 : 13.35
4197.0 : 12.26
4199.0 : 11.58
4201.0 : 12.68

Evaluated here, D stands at 5.29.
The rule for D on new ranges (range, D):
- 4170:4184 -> 5.22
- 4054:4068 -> 5.25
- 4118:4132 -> 5.29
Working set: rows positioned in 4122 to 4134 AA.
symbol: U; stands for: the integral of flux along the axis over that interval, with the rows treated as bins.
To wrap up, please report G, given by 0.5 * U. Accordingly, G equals 78.6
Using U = 157.2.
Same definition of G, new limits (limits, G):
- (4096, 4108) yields 78.5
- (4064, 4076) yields 80.0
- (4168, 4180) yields 73.9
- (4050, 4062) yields 78.7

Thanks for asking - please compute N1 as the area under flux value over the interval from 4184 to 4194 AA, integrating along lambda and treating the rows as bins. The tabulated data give 134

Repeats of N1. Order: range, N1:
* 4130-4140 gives 135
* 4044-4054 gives 130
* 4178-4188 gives 128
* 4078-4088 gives 142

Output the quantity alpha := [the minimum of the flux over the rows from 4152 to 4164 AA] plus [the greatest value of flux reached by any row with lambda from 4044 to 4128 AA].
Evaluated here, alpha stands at 27.4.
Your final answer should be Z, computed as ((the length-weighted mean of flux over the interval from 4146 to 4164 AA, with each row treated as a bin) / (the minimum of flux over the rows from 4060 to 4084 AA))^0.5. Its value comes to 1.02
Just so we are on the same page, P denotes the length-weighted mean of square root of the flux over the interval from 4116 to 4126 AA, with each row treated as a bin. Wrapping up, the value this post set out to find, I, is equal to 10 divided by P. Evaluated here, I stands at 2.74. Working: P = 3.65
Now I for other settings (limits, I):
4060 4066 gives 2.85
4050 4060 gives 2.75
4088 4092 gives 2.53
